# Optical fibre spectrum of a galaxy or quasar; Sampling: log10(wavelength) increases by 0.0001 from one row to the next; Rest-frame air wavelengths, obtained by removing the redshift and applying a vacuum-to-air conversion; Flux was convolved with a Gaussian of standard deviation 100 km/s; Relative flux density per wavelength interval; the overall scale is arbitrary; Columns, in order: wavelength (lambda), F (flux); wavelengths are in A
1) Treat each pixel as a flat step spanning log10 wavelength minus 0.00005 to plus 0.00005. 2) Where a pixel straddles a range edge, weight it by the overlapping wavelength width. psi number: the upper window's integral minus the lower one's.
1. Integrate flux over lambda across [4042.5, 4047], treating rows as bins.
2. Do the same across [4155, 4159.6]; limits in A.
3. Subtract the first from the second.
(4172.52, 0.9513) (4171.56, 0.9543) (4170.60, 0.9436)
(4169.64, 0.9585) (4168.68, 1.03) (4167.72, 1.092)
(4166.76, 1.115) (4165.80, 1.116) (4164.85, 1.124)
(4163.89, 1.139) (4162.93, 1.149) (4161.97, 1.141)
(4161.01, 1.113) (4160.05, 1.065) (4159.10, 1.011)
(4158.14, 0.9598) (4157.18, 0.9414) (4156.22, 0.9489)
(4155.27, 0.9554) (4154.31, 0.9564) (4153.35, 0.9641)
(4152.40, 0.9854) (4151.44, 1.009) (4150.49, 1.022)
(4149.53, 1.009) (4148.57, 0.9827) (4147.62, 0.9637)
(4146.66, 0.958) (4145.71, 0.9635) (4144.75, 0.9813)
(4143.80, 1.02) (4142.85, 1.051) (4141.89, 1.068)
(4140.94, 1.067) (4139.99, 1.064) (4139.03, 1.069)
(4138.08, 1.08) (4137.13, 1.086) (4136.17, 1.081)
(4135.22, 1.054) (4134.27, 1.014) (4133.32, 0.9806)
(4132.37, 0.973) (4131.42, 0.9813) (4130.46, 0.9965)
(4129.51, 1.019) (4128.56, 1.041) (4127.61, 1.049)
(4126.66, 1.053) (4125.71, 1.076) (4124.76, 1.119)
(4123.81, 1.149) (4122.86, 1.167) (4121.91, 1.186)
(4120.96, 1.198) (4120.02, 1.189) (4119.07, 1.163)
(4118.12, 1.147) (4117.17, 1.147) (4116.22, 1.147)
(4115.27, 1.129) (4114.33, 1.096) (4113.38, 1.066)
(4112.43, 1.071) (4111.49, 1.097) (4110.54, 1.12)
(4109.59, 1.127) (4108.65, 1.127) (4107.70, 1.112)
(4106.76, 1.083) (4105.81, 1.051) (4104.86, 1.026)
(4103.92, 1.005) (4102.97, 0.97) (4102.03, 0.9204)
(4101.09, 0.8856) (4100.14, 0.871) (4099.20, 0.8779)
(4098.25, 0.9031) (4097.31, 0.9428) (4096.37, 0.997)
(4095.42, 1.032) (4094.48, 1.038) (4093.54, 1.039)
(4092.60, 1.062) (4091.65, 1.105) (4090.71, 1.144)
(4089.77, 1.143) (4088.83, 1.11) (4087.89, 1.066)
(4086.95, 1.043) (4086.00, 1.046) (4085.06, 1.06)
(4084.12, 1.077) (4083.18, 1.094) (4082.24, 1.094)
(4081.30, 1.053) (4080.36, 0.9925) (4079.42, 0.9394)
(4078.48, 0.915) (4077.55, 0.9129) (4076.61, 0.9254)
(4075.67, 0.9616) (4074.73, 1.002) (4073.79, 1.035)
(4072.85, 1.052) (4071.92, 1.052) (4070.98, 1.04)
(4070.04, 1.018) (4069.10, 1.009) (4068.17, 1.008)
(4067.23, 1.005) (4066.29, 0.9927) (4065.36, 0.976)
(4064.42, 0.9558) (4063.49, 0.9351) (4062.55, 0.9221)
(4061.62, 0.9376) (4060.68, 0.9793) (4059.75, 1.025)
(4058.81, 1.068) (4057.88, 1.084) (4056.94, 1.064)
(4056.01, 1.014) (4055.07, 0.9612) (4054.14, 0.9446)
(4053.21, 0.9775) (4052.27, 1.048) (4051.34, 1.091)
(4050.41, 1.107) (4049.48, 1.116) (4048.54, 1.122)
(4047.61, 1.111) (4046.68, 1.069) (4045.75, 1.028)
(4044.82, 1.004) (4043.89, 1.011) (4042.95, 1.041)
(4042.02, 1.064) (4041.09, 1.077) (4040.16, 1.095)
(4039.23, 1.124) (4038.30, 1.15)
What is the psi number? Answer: -0.2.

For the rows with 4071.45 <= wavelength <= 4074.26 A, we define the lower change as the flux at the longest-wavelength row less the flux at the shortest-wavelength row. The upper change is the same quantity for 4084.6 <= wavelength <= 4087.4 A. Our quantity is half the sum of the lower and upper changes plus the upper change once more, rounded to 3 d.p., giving -0.034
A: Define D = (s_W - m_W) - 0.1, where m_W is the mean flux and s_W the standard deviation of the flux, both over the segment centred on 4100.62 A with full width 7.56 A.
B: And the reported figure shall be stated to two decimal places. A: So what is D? -0.98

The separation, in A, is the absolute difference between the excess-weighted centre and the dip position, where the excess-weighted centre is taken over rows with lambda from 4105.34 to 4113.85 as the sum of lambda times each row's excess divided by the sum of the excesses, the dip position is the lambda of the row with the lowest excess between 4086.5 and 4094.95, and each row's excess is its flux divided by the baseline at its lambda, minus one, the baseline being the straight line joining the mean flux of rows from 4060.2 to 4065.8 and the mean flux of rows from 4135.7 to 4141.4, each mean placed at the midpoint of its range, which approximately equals 14.9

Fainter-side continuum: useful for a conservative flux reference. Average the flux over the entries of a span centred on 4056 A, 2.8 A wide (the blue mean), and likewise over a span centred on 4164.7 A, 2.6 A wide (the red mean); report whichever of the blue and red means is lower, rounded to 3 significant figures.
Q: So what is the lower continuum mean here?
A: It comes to 1.01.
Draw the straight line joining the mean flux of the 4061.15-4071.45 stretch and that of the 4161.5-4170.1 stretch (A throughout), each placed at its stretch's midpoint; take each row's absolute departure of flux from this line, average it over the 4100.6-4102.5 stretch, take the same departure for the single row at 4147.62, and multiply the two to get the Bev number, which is 0.013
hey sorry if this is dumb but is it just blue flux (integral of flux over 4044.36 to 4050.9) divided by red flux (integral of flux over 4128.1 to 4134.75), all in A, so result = 1.06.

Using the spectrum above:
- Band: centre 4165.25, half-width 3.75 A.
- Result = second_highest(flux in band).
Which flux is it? 1.141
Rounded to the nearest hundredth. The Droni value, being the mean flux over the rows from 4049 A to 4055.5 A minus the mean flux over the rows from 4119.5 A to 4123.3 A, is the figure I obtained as -0.15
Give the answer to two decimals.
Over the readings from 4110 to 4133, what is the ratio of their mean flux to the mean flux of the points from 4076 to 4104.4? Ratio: 1.09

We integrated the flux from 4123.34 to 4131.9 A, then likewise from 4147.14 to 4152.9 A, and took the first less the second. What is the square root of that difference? 1.8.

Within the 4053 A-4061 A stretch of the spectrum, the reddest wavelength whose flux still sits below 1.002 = 4060.68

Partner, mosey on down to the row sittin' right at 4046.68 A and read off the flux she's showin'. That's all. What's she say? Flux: 1.069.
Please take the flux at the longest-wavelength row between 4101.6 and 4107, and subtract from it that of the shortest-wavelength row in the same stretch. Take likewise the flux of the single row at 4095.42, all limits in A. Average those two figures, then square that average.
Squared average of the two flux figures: 0.36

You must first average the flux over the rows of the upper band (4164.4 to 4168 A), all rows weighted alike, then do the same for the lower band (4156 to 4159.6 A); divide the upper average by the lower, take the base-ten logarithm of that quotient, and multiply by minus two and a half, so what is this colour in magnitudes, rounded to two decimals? -0.15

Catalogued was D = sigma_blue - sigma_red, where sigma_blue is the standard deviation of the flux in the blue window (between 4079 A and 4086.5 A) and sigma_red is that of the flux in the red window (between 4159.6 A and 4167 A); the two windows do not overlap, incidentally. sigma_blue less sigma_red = 0.03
